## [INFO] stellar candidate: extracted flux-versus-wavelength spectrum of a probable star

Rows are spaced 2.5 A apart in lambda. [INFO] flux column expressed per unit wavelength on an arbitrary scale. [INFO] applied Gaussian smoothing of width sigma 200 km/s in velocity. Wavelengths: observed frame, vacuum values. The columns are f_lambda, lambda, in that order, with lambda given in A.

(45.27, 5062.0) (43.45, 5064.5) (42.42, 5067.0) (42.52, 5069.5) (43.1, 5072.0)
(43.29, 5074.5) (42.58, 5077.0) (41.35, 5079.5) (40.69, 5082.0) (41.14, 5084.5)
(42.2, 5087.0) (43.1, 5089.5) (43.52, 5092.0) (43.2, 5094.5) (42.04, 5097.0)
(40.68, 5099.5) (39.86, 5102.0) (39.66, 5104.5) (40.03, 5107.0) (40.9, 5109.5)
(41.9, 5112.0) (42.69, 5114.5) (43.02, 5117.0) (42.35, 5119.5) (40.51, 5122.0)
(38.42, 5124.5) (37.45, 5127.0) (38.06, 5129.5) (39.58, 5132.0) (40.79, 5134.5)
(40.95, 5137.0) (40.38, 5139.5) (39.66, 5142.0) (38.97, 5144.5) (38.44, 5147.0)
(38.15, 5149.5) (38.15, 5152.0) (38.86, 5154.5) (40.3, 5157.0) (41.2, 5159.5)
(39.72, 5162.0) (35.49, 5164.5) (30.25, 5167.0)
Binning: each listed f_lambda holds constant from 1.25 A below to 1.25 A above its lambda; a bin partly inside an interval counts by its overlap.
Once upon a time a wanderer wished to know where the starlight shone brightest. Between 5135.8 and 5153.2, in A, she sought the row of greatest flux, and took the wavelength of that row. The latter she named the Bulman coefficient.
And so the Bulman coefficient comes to 5137.0 A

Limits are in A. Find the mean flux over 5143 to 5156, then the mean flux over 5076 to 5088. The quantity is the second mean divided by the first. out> 1.08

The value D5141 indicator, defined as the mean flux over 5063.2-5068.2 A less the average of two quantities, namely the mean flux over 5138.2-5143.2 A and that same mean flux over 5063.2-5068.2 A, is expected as 1.5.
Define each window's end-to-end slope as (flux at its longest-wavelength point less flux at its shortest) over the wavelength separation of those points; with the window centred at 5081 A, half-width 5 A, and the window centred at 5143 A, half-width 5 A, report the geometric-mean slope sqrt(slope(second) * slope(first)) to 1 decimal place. 0.2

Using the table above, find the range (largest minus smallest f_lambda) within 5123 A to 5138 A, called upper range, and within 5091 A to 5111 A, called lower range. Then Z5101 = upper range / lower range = 0.9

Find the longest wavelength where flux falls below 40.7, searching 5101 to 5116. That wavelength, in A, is 5107.0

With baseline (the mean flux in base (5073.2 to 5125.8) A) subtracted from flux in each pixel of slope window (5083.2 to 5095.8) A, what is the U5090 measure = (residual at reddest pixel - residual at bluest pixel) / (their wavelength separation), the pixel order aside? 0.2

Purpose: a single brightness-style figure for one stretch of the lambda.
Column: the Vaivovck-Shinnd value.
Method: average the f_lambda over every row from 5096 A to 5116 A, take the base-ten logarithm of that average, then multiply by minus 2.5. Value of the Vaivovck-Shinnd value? -4.03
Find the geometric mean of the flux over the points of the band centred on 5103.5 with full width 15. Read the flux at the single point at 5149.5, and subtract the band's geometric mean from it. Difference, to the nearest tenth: -2.4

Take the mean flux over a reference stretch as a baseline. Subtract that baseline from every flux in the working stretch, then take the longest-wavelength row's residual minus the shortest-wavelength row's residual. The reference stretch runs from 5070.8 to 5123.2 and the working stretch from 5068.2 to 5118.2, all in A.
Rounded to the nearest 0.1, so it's 0.5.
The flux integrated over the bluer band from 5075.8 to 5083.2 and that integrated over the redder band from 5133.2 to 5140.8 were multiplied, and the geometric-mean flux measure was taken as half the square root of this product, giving 154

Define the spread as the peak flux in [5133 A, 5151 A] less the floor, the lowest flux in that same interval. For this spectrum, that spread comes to 2.8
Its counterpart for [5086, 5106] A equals 3.9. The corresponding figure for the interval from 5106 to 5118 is 3.0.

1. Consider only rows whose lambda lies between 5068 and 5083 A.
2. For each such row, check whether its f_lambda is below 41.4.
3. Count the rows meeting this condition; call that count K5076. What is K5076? 2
